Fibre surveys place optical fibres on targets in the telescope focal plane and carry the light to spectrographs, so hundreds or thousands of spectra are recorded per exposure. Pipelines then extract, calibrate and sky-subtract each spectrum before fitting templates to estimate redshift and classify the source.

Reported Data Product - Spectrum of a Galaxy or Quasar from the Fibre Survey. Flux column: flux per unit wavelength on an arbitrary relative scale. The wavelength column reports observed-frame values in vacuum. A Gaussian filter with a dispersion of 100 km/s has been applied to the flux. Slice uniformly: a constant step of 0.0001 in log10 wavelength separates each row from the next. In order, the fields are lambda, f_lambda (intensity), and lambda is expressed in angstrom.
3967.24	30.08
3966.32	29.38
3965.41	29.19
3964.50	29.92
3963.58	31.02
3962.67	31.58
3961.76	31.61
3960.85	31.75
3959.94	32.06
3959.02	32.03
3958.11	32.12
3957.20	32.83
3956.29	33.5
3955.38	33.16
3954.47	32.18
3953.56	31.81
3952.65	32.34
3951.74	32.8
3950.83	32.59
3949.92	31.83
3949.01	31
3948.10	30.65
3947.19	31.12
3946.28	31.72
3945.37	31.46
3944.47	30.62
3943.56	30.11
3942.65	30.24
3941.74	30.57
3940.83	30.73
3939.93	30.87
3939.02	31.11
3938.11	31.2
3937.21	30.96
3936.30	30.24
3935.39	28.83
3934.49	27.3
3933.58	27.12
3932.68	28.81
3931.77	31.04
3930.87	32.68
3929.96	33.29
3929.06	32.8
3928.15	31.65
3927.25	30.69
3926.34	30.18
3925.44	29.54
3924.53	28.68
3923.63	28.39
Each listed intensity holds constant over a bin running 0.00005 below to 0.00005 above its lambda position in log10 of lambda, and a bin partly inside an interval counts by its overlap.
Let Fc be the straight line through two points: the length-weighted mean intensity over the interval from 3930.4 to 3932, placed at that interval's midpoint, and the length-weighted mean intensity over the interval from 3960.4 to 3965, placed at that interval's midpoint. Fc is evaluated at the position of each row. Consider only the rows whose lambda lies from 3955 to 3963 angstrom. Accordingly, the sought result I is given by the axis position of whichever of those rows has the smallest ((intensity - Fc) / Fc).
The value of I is 3962.67 angstrom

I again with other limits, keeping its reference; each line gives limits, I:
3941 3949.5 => 3943.56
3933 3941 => 3933.58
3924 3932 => 3924.53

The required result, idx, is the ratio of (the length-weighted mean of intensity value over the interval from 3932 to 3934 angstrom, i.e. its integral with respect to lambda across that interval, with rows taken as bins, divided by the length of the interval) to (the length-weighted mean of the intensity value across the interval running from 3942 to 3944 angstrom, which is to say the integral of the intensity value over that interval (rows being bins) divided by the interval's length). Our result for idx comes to 0.94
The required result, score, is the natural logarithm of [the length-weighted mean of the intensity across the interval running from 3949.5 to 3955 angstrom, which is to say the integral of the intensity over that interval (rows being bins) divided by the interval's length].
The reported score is 3.47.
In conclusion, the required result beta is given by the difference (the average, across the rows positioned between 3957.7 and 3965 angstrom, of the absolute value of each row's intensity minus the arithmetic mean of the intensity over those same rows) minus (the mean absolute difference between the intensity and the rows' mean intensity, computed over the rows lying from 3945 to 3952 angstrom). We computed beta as -0.07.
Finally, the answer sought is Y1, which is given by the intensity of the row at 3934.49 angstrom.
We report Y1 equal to 27.3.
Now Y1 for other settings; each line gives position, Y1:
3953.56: 31.81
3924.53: 28.68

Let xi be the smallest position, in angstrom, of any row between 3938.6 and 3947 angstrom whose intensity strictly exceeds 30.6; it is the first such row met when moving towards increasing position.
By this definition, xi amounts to 3939.02 angstrom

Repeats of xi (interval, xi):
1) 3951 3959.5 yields 3951.74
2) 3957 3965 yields 3957.20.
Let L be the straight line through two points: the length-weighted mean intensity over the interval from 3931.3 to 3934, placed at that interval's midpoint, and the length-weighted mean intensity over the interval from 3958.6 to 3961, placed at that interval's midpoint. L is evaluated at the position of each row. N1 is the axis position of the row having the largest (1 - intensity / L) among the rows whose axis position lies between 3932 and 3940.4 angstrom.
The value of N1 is 3933.58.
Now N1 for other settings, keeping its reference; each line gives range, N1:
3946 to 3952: 3948.10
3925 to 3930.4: 3925.44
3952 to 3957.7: 3953.56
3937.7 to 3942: 3941.74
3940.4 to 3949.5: 3943.56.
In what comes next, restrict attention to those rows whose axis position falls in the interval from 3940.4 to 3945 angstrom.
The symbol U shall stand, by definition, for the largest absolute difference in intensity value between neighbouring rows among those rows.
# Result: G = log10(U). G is -0.29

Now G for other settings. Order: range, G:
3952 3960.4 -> -0.01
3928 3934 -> 0.35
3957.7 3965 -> 0.04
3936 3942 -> -0.14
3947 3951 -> -0.08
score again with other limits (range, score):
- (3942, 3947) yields 3.43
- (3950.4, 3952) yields 3.49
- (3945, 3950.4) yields 3.44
